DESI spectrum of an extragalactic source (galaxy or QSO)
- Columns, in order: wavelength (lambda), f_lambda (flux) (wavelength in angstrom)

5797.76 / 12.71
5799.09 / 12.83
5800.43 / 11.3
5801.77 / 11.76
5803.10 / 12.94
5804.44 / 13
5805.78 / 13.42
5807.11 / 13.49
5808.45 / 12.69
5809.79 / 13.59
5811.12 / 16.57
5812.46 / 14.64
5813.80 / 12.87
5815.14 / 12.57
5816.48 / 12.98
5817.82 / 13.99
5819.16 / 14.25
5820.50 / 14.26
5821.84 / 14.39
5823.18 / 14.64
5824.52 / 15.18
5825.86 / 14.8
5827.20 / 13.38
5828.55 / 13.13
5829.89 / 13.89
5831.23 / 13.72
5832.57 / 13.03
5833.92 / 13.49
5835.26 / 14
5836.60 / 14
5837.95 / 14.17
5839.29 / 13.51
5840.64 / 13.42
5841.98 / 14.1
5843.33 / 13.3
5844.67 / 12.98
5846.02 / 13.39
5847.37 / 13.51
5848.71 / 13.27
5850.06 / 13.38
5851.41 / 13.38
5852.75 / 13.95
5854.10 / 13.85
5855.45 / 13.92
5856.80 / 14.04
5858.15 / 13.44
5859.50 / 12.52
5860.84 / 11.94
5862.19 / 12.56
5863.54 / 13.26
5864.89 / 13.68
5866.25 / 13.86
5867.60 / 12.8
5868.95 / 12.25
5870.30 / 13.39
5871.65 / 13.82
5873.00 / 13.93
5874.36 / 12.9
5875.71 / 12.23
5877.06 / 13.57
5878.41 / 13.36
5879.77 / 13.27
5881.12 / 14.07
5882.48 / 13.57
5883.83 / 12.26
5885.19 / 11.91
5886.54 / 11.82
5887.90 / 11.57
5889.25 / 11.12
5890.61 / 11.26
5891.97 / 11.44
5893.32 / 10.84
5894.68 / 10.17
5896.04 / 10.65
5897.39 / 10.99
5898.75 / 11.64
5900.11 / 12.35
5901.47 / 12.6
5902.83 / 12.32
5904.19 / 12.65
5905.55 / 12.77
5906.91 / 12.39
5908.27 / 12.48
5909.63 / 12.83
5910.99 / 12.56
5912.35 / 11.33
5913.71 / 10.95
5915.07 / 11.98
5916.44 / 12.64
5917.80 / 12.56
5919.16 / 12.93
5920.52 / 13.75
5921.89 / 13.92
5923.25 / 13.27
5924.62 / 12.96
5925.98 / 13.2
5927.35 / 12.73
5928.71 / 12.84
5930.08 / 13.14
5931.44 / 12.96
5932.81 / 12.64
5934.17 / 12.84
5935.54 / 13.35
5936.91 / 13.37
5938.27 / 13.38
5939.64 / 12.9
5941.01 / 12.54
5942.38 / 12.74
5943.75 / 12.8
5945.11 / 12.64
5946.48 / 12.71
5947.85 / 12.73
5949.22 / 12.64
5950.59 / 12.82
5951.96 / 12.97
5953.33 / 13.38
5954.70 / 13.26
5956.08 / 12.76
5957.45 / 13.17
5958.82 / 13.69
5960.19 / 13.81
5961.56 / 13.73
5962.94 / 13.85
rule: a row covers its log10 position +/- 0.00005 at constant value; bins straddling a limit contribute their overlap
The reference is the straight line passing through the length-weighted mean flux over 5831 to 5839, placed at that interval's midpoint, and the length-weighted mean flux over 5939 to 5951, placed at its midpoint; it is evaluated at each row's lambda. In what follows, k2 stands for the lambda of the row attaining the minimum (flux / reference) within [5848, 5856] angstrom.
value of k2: 5848.71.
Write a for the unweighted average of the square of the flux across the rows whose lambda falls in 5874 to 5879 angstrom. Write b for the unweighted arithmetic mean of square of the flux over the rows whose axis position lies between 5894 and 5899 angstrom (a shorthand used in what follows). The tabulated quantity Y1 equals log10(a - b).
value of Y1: 1.7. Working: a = 170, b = 118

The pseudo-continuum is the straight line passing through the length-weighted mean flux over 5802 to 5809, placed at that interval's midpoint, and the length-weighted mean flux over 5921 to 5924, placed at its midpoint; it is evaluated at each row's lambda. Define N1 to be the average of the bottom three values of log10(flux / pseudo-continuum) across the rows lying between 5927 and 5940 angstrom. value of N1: -0.028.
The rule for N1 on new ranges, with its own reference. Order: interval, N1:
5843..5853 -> -0.001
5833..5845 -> 0.001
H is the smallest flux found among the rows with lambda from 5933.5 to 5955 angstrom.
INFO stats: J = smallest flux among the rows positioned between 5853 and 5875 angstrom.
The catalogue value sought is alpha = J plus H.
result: 24.5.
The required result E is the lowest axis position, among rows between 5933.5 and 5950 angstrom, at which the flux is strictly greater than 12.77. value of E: 5934.17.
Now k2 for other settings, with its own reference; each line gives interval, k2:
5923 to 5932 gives 5927.35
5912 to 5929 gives 5913.71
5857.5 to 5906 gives 5894.68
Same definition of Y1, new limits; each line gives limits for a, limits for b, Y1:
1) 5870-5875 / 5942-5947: 1.3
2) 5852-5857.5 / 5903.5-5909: 1.6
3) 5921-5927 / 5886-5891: 1.7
